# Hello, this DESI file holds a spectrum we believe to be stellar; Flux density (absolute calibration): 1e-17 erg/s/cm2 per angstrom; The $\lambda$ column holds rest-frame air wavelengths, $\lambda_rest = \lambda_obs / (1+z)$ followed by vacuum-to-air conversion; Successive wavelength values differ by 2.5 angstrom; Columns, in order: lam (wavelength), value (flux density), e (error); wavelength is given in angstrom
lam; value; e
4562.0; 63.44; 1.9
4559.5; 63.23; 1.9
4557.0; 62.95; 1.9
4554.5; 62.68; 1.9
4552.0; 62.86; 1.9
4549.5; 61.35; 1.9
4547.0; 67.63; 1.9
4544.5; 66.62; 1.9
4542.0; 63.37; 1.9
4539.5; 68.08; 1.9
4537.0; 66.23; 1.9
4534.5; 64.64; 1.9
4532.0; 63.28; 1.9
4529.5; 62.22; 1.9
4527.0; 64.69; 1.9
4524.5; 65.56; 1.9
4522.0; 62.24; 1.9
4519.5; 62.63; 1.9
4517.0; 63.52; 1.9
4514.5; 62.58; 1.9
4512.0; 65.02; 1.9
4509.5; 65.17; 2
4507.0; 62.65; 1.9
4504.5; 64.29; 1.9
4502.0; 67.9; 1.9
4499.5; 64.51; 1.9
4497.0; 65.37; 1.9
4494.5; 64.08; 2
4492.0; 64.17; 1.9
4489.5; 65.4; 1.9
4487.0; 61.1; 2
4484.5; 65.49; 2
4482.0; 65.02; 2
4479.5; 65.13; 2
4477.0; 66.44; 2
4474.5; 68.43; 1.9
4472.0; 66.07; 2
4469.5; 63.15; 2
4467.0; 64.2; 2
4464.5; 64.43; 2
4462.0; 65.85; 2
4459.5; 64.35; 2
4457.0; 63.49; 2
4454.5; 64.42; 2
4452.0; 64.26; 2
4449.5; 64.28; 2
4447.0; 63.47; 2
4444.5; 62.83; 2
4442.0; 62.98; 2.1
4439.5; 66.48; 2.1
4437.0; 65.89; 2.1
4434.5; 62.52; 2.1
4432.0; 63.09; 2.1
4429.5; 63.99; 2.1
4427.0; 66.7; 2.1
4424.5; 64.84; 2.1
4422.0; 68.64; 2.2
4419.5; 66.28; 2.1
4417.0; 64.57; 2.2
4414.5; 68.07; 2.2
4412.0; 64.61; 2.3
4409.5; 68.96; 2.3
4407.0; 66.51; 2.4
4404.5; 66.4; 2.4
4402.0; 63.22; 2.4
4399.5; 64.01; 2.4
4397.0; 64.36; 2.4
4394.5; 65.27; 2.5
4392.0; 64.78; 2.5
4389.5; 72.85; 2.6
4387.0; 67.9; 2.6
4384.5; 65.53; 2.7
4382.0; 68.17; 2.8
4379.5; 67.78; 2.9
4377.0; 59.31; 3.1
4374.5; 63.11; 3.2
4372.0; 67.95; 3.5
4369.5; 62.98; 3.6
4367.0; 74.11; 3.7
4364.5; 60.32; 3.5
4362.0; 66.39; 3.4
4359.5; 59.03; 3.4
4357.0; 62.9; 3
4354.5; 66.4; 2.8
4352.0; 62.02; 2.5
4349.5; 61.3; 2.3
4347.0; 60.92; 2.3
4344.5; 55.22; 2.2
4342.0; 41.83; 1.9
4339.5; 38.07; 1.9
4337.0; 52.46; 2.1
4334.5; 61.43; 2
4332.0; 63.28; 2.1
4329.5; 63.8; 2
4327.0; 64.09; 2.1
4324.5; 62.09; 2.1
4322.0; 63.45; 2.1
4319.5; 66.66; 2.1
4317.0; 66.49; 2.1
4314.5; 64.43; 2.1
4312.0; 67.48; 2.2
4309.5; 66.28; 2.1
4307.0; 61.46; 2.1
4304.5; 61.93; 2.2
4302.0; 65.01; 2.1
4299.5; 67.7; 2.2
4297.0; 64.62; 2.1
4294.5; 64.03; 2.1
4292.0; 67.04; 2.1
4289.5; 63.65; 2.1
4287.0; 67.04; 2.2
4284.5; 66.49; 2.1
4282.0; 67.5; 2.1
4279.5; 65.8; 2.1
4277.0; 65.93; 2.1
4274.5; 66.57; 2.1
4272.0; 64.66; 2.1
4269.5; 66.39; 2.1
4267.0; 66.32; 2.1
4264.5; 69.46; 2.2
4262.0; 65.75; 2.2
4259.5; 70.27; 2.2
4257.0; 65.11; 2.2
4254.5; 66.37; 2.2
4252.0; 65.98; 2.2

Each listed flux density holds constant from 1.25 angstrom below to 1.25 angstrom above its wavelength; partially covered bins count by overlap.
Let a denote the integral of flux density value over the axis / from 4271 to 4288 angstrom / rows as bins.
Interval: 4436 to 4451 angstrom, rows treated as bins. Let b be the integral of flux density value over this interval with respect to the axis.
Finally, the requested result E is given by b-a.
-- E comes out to -163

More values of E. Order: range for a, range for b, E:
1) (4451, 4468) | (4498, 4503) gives -765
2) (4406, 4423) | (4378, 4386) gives -600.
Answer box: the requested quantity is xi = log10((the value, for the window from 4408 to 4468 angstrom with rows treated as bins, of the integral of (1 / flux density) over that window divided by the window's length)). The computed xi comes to -1.81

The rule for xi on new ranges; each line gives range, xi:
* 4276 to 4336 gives -1.81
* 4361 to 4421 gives -1.82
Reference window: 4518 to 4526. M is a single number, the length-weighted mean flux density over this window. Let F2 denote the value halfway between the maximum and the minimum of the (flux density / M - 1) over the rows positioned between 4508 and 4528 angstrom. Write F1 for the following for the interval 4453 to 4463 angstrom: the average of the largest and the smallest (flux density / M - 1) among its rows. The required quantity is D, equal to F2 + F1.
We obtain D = 0.02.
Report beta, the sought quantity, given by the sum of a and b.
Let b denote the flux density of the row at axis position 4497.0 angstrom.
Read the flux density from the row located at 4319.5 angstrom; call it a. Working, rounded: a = 66.66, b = 65.37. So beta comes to 132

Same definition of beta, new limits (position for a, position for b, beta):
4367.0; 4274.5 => 141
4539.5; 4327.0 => 132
